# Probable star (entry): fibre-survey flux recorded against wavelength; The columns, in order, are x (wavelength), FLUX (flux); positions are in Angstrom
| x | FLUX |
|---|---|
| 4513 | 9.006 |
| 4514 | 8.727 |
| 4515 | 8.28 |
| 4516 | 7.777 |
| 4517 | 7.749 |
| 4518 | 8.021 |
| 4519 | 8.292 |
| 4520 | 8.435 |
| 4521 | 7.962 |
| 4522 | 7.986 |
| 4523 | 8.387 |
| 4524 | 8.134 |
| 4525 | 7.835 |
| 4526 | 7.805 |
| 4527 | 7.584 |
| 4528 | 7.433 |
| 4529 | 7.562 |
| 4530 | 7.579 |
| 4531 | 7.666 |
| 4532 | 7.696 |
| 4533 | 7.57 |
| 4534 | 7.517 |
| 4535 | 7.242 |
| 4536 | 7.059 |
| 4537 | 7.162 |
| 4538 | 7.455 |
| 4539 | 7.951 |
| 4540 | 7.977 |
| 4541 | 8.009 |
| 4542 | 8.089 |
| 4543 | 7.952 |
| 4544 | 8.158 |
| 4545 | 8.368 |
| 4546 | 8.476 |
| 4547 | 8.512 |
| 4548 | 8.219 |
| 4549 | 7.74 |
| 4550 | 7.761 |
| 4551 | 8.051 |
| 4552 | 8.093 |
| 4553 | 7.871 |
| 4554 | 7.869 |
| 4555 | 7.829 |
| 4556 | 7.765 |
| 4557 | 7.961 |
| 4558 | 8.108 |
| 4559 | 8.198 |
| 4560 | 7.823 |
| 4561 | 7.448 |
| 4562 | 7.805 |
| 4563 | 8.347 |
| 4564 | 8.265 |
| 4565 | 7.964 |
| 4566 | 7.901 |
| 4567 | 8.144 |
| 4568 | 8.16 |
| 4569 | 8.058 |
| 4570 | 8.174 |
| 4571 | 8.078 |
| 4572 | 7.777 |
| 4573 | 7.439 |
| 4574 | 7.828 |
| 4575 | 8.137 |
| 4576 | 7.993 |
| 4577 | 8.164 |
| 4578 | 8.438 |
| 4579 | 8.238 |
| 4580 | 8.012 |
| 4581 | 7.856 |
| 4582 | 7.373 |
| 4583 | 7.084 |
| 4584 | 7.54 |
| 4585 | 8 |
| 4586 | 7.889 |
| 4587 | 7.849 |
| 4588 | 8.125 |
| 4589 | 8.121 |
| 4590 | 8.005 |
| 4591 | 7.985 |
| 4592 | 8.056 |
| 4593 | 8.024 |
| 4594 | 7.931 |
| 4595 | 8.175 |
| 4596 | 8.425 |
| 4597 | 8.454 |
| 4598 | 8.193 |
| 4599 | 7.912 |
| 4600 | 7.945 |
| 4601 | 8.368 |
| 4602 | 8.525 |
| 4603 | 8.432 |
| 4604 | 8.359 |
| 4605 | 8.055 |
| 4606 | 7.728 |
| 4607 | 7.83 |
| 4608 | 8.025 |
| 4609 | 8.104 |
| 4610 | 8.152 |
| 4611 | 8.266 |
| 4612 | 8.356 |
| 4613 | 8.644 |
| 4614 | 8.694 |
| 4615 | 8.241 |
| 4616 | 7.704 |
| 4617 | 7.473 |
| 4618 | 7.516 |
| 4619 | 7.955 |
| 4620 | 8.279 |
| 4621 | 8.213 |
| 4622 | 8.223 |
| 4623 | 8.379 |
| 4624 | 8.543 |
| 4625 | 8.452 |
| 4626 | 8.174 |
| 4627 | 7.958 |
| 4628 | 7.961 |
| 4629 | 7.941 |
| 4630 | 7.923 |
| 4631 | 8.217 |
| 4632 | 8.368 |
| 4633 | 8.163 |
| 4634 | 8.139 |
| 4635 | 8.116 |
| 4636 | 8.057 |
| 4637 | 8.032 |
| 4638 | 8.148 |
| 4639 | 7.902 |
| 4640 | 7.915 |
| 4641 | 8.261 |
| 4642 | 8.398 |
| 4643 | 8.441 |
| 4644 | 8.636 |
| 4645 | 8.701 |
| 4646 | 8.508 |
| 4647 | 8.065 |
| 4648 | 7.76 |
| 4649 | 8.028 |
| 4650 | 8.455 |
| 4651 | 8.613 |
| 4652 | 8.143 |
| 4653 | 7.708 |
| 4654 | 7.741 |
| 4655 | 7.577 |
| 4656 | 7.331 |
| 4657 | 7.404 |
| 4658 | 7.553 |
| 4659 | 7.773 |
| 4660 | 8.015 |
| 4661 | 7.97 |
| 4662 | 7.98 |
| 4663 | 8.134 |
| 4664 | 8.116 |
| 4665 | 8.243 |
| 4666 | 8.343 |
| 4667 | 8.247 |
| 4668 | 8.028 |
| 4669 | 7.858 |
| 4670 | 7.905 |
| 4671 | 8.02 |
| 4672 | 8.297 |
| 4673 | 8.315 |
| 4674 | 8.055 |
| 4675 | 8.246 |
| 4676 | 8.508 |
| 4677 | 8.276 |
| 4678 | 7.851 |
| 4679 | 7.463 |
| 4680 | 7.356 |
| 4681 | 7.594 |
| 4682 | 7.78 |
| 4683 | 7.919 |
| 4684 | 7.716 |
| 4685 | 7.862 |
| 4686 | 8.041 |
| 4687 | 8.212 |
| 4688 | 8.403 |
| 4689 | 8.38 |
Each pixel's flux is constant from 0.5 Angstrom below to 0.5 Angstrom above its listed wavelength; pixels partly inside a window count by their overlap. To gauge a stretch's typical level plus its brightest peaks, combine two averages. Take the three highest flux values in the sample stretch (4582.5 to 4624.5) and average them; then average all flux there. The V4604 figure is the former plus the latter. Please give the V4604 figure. 16.7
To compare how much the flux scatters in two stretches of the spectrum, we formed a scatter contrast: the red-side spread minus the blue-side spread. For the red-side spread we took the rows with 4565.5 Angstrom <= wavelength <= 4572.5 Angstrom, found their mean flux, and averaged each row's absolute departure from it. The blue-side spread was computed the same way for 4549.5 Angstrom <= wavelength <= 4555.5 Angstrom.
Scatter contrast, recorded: 0.01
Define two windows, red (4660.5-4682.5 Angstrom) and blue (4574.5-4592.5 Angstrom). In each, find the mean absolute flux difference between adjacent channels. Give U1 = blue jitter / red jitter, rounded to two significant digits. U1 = 1.2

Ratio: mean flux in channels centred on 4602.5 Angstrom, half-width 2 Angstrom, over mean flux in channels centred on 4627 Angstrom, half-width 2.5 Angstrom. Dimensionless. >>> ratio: 1.04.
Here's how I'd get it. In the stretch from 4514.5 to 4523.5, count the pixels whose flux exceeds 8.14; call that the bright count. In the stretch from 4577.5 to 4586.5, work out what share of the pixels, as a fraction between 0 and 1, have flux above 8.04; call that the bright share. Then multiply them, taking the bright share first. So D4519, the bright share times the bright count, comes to 0.89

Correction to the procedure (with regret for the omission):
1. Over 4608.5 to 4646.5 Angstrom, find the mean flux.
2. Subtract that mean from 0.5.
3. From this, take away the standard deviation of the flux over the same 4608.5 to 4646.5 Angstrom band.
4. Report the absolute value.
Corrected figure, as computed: 7.98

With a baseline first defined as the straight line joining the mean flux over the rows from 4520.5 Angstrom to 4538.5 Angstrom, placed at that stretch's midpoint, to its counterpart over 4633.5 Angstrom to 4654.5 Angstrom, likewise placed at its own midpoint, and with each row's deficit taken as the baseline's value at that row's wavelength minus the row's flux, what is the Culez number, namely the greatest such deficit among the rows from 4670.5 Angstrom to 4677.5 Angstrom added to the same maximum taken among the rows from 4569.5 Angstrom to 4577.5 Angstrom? 0.7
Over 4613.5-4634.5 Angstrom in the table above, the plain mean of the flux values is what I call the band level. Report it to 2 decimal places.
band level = 8.12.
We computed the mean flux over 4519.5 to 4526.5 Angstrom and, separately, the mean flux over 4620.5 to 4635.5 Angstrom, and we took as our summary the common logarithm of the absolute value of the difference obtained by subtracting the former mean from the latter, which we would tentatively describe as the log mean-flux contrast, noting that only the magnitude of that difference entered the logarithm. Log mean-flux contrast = -1.0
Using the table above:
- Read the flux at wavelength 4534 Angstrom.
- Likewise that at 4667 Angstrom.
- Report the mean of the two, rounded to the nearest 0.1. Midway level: 7.9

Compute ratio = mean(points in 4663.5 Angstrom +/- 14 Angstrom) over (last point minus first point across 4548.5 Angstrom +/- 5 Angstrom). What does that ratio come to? -28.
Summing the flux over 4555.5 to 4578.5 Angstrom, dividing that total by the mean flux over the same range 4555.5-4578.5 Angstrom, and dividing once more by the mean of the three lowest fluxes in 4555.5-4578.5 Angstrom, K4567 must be 3.0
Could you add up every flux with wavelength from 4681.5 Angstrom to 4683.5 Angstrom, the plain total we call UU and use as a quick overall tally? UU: 15.7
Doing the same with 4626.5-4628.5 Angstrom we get 15.9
